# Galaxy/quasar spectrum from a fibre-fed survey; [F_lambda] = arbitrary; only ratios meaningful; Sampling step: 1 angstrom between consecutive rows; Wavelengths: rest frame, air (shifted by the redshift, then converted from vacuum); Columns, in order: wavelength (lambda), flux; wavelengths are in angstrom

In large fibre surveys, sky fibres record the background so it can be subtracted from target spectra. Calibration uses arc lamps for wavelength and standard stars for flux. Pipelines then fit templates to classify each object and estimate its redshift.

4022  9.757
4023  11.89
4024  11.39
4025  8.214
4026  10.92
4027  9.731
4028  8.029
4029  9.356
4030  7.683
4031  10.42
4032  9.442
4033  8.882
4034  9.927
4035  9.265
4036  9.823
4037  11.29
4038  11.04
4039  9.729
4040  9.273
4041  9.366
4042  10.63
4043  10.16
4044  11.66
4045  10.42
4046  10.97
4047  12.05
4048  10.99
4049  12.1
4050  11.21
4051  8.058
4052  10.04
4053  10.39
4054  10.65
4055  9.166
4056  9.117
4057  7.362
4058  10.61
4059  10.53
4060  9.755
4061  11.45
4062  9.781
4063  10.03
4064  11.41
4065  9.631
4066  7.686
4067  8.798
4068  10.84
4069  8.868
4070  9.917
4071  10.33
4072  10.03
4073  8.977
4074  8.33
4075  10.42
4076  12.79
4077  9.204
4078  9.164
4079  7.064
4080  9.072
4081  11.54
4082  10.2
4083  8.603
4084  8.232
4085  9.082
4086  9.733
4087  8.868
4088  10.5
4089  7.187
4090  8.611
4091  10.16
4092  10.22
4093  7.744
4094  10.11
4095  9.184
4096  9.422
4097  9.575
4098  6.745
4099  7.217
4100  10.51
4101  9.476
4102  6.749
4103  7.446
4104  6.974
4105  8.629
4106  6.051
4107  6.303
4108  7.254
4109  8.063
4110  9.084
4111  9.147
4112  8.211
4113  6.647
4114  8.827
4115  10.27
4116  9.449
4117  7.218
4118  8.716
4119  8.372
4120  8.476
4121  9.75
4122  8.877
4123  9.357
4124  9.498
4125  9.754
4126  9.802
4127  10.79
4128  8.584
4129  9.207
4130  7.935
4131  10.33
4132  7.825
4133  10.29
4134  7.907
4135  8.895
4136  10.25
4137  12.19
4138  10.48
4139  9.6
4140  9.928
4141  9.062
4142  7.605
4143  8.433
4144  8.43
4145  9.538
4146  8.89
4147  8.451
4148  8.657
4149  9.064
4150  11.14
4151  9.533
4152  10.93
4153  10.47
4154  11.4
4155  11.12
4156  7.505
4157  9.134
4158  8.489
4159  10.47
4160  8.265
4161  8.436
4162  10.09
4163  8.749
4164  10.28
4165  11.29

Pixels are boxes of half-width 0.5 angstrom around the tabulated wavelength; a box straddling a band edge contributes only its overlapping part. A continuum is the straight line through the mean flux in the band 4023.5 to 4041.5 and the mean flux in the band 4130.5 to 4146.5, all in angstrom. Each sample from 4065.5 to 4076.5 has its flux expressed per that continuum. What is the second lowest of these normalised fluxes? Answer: 0.87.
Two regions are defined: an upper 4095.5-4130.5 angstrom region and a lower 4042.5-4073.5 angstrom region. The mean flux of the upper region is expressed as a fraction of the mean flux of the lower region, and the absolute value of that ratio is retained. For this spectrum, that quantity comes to 0.84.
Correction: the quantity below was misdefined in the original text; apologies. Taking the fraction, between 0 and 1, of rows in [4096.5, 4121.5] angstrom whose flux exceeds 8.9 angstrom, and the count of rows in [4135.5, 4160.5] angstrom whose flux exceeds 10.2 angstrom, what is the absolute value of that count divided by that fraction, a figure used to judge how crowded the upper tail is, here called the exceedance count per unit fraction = 28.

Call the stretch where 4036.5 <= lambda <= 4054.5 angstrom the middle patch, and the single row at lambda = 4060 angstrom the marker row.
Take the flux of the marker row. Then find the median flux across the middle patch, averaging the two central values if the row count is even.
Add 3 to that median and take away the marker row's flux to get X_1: 3.9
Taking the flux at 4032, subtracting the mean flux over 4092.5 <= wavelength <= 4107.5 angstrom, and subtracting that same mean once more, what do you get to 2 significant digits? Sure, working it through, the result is -6.8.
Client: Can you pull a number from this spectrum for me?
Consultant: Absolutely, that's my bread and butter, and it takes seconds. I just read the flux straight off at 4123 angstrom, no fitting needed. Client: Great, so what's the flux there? 9.357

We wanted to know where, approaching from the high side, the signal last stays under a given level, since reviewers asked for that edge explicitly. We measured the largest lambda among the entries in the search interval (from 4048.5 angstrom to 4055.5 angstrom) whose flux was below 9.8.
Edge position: 4055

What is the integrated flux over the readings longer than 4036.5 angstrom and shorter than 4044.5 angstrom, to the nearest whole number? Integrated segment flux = 83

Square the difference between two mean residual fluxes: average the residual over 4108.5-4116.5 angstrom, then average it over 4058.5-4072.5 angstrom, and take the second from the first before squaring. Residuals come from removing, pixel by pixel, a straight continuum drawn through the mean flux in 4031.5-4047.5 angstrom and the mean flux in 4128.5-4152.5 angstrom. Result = 0.65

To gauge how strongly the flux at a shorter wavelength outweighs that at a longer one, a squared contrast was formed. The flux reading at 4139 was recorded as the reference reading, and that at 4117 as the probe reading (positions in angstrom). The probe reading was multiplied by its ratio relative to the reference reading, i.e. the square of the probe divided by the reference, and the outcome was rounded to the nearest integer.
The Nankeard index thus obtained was 5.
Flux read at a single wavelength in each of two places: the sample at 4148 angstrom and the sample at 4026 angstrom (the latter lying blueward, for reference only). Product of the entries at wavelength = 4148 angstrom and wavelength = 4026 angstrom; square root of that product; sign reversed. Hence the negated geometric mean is -9.7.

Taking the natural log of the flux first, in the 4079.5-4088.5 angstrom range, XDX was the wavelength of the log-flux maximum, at 4081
